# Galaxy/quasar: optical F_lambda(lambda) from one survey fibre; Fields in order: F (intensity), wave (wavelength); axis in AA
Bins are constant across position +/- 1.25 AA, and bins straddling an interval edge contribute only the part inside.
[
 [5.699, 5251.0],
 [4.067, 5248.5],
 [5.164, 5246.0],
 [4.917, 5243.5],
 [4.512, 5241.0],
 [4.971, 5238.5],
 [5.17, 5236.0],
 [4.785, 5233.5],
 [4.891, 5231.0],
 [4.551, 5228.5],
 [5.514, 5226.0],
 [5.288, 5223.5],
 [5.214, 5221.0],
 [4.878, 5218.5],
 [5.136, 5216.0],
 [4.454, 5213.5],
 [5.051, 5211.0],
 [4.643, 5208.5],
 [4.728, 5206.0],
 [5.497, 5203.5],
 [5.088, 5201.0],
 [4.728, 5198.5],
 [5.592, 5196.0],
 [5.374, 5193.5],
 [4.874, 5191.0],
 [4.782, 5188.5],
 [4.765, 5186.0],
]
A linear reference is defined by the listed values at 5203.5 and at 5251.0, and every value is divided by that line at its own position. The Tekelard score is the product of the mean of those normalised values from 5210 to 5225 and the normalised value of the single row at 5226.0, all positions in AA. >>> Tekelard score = 0.89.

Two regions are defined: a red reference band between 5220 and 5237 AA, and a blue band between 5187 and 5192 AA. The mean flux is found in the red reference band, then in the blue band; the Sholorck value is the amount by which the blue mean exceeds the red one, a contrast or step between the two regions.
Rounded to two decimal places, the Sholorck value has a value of -0.23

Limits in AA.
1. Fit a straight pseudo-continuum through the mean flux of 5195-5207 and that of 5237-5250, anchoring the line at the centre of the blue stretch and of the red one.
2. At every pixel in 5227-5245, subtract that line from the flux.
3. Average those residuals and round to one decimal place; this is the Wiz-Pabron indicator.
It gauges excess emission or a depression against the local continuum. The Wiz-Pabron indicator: 0.0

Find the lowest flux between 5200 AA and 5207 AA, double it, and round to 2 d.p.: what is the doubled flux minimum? 9.46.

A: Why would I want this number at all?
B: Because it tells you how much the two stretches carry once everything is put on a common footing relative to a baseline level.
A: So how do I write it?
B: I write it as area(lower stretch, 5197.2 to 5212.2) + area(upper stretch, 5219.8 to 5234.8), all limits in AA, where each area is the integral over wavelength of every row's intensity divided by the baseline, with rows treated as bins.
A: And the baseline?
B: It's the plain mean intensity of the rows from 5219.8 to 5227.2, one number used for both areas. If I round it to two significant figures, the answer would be 28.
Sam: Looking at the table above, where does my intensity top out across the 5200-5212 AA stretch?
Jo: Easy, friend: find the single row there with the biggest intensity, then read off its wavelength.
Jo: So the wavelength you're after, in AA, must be 5203.5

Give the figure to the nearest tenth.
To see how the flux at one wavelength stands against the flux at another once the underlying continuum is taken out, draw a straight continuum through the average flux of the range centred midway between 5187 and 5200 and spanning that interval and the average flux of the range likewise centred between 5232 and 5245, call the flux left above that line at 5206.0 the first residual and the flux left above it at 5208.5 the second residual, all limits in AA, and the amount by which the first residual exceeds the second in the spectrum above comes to 0.1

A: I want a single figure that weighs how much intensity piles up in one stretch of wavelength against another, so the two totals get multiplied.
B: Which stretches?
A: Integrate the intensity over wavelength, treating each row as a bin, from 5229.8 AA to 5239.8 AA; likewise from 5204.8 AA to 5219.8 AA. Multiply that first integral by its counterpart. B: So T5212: 3578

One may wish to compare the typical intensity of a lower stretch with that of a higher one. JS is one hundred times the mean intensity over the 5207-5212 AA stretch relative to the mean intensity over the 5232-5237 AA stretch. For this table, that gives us 97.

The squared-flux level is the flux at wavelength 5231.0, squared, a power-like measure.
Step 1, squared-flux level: 24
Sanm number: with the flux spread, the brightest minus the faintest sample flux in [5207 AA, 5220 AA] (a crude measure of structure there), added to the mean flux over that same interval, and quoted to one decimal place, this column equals 5.5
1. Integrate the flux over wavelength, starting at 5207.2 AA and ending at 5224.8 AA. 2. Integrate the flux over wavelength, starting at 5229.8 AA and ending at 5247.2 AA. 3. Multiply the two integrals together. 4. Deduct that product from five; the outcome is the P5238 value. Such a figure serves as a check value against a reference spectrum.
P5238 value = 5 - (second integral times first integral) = -7450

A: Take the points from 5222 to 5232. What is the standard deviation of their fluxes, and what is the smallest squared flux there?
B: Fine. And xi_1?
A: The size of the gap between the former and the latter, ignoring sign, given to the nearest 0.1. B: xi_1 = 20.3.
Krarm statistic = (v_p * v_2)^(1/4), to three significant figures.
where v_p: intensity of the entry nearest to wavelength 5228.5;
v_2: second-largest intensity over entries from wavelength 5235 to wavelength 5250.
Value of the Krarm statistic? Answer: 2.20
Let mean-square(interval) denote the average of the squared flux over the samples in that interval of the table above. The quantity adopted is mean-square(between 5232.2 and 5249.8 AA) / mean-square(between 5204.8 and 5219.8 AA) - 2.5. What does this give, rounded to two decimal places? -1.50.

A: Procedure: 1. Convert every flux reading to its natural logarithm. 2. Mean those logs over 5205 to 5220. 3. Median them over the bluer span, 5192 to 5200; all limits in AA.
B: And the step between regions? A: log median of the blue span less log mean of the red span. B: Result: 0.11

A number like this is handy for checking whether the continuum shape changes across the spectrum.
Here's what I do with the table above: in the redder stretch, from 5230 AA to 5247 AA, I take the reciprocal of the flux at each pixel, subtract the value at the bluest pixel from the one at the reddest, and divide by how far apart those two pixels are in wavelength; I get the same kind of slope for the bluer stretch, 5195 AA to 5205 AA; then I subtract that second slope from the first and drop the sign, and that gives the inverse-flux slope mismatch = 0.0011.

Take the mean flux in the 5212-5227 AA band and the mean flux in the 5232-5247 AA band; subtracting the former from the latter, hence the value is -0.2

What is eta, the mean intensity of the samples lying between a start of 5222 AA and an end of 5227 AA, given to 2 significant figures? 5.4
